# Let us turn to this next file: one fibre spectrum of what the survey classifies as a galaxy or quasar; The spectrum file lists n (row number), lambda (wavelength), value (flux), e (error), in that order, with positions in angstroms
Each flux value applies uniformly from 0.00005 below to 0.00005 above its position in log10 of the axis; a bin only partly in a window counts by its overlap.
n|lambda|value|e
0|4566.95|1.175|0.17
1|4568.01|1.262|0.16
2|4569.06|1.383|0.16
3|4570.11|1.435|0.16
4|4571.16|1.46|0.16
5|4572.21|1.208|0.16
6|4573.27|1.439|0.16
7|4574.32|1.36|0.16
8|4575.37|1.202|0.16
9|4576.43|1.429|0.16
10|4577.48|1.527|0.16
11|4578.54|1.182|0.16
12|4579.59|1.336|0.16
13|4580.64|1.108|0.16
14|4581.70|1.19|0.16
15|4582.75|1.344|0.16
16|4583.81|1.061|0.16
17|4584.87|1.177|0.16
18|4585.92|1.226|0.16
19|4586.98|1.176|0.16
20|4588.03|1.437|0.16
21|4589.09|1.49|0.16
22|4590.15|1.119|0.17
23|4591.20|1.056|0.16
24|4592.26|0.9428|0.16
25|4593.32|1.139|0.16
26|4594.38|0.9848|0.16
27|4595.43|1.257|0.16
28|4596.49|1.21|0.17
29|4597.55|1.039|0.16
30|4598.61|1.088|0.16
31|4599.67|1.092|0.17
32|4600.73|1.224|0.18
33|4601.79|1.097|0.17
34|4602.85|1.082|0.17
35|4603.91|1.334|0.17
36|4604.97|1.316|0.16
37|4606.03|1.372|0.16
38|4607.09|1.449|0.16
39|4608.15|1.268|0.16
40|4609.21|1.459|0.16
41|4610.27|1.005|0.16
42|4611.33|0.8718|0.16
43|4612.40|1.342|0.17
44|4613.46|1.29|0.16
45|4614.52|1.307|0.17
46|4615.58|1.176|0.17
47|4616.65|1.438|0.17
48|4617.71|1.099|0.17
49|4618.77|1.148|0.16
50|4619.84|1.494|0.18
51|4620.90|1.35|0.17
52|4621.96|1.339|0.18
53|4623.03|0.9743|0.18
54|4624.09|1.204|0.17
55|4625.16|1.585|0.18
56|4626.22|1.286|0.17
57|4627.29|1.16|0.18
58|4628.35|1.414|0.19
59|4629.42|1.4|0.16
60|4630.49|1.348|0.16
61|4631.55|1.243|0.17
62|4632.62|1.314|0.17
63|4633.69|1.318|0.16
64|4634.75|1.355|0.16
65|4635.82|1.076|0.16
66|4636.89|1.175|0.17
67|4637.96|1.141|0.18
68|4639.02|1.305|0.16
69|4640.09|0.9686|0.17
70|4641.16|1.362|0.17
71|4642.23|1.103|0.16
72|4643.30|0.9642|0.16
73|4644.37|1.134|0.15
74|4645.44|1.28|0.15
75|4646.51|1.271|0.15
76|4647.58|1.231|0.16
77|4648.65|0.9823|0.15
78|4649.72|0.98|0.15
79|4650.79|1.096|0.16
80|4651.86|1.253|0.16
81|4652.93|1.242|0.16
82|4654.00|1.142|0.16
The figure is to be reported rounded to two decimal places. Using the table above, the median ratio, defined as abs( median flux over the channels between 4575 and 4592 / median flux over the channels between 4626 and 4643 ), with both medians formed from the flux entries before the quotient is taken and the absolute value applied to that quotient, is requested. 0.92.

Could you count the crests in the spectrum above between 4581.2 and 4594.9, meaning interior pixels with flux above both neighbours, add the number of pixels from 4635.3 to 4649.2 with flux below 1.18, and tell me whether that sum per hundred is 0.120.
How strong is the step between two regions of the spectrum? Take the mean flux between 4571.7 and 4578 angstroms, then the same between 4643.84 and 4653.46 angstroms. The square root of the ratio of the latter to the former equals 0.925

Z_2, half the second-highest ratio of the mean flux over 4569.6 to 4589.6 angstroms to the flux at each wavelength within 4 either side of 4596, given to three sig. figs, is 0.662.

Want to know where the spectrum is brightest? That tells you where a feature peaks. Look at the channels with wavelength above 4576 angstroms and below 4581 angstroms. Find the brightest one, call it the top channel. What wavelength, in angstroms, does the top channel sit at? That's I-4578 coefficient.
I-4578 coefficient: 4577.48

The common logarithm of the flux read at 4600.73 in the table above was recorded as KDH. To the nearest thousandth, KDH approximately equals 0.088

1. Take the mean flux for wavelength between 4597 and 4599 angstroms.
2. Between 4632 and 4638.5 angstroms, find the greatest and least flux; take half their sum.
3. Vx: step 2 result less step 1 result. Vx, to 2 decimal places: 0.15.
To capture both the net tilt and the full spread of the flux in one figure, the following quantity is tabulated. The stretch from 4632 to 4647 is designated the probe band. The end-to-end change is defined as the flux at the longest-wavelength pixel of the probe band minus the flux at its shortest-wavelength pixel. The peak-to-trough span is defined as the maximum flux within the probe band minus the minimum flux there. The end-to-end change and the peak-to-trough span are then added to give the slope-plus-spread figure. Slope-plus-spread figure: 0.4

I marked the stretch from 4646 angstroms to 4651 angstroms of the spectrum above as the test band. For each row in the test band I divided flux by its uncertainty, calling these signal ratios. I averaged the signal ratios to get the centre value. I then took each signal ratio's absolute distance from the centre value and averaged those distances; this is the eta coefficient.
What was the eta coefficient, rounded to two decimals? 0.69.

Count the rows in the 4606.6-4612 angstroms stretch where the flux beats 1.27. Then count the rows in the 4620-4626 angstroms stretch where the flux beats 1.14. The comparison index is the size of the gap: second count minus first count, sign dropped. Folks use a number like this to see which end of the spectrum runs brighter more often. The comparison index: 2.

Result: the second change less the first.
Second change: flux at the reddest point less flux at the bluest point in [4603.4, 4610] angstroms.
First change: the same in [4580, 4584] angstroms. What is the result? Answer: 0.2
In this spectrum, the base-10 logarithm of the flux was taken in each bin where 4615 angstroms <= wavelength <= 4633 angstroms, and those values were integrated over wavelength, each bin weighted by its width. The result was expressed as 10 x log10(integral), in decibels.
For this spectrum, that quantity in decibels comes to 2.9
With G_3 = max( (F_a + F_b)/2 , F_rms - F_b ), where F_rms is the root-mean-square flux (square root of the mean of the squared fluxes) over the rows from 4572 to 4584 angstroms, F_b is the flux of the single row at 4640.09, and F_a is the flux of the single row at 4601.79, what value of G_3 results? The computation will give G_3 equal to 1.03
